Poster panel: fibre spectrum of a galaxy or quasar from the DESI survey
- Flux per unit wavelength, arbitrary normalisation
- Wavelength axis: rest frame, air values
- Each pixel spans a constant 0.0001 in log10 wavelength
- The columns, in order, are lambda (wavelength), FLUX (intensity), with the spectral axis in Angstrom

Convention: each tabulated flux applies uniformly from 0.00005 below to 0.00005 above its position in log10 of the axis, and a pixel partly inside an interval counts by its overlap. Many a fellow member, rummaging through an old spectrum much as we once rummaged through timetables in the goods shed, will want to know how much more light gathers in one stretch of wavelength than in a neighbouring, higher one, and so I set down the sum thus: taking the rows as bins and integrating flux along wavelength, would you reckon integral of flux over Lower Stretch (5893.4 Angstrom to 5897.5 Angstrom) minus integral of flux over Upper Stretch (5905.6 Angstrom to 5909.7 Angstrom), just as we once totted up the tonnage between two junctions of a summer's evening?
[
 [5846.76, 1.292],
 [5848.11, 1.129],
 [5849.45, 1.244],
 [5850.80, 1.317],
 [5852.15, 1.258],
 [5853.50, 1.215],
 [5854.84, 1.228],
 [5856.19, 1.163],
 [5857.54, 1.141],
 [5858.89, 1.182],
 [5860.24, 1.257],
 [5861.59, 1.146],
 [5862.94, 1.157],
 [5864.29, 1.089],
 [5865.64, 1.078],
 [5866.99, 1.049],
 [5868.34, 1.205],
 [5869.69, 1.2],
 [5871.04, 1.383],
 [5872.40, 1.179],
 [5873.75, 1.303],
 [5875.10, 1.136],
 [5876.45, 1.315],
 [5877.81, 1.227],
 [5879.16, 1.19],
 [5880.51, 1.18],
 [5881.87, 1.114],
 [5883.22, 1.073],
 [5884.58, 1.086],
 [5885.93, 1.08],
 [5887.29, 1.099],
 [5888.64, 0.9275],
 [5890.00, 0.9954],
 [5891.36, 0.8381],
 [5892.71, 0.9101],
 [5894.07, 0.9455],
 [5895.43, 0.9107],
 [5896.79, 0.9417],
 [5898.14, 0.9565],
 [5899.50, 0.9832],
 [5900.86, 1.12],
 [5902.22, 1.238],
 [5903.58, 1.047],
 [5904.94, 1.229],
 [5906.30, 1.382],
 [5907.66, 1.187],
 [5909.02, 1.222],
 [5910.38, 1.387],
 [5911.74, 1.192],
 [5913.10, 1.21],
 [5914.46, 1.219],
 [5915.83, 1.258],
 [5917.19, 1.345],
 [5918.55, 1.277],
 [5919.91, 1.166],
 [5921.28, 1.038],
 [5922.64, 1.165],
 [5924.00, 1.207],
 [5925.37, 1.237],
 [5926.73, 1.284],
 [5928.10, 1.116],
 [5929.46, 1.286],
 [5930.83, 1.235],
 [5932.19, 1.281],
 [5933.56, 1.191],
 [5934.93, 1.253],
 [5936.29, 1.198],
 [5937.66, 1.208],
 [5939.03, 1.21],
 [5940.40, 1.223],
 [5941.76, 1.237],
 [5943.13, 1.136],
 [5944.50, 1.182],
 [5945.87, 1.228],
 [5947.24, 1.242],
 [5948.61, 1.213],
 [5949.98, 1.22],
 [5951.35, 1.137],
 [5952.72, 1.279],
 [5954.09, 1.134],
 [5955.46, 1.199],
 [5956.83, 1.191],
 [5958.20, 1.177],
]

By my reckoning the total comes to -1.4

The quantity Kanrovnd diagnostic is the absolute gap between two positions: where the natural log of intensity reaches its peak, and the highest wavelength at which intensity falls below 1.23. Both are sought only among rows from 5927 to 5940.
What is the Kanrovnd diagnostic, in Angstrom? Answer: 9.6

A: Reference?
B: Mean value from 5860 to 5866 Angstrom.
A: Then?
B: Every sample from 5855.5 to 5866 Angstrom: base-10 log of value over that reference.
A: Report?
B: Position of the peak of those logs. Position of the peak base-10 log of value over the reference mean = 5860.24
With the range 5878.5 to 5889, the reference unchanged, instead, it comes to 5879.16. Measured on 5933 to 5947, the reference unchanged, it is 5934.93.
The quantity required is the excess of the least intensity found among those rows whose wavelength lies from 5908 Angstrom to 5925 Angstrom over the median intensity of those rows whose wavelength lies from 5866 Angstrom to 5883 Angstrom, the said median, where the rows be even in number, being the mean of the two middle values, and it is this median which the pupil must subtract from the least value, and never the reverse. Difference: -0.16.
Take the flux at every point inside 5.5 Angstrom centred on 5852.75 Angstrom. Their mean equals 1.25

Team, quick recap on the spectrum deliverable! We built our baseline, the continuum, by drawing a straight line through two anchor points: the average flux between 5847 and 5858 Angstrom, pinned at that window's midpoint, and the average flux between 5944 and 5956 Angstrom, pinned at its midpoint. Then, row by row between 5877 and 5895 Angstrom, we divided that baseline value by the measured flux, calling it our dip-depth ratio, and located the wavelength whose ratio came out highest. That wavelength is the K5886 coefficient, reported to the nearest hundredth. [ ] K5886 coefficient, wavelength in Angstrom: 5891.36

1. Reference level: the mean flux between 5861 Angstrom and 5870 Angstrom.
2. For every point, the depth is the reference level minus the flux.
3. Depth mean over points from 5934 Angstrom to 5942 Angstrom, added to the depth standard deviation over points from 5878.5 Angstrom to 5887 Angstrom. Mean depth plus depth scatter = -0.04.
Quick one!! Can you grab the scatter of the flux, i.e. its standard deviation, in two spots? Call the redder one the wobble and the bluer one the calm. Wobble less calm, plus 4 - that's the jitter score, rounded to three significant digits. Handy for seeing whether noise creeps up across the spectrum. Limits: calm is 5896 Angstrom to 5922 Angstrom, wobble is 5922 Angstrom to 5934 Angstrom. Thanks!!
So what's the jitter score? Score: 3.92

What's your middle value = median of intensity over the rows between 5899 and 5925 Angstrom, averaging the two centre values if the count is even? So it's 1.21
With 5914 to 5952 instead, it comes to 1.22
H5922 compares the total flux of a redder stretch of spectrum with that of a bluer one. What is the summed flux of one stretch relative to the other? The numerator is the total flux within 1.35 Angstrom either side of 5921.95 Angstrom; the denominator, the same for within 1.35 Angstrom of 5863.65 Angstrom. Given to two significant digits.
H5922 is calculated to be 0.98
